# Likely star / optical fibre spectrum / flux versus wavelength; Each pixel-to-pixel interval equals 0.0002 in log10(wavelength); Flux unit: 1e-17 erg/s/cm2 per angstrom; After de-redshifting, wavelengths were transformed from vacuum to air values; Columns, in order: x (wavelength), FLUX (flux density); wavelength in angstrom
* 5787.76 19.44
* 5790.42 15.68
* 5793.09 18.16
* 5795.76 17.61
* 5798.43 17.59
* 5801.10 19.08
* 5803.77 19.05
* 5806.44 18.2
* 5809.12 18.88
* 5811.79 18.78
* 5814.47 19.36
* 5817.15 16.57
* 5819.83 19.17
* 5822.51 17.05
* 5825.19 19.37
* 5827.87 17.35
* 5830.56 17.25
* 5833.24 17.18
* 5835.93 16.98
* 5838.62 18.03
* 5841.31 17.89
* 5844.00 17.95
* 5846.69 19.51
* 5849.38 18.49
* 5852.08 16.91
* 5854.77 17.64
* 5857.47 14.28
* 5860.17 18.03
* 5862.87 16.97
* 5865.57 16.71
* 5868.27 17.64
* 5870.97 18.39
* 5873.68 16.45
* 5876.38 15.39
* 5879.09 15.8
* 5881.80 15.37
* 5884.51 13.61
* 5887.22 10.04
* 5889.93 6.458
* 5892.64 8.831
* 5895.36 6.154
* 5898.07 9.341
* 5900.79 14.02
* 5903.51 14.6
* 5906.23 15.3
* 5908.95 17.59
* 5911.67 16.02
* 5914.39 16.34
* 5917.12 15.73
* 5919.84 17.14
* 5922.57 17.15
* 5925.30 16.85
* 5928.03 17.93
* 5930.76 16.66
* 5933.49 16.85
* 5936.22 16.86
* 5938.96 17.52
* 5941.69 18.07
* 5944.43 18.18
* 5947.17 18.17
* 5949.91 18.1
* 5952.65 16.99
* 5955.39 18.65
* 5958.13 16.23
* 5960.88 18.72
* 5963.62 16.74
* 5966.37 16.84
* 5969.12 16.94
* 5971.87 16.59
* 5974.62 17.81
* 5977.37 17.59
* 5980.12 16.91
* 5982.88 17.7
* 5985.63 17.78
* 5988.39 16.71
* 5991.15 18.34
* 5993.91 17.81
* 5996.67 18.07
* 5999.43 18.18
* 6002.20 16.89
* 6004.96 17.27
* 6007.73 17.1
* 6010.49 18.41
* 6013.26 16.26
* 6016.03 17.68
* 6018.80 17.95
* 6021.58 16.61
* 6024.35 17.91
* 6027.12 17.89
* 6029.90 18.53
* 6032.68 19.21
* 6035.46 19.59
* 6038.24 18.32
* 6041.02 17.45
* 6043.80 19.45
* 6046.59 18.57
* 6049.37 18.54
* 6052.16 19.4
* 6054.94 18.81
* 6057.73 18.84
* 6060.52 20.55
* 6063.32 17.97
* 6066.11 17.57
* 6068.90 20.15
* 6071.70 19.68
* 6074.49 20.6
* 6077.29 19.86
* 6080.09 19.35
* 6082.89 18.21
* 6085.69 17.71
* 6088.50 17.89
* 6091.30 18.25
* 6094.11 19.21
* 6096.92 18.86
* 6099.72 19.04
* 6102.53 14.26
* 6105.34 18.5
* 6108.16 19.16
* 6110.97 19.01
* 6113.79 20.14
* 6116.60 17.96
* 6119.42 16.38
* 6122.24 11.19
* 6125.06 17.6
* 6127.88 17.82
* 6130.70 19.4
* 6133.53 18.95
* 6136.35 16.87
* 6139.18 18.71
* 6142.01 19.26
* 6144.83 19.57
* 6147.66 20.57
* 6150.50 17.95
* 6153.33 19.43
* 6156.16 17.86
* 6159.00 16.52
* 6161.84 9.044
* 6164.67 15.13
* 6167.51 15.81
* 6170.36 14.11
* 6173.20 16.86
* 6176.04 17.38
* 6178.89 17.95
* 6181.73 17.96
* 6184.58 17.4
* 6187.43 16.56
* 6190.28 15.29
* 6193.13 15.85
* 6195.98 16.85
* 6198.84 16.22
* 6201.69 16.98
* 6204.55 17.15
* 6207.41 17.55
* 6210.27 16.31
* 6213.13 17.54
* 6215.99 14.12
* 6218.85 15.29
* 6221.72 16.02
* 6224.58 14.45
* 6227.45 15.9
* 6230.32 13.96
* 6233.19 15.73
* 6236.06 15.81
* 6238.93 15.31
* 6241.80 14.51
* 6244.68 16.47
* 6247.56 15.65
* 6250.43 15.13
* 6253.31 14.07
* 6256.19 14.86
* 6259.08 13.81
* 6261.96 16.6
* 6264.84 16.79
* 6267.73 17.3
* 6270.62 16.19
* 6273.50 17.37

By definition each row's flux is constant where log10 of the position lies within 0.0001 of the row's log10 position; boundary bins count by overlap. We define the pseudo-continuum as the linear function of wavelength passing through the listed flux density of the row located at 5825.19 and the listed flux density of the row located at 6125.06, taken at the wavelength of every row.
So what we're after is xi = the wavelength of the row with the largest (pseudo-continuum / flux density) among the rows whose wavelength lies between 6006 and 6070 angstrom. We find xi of 6013.26 angstrom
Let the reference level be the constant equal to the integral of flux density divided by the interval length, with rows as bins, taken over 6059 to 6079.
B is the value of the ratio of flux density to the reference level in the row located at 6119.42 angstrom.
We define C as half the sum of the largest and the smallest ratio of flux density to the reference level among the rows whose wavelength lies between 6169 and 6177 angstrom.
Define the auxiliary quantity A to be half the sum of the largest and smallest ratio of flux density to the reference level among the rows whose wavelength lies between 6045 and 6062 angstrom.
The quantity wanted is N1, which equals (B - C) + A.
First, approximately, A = 1.00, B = 0.84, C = 0.81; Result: 1.04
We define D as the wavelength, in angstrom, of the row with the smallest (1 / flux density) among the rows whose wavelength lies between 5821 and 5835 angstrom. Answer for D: 5825.19 angstrom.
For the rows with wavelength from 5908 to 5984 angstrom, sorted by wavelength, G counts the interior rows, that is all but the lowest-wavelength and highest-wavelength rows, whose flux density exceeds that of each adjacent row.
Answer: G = 8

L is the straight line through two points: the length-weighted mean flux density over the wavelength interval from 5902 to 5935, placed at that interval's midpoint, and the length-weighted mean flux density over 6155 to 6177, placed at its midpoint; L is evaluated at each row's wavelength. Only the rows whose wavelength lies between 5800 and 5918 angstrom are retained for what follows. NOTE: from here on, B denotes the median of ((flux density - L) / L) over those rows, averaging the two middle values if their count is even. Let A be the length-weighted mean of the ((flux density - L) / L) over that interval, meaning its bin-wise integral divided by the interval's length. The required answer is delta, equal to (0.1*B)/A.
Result -0.02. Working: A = -0.04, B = 0.01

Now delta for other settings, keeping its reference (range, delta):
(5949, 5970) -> 0.06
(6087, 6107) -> 0.12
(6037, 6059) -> 0.10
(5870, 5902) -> 0.07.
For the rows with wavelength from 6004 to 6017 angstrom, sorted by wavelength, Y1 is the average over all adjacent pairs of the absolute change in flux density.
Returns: 1.26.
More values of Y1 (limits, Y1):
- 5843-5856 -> 1.22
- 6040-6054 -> 0.94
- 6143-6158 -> 1.67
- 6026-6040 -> 0.74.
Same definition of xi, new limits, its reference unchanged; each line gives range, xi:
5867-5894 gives 5889.93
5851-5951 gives 5895.36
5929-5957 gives 5930.76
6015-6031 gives 6021.58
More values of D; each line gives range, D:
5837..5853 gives 5846.69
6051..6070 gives 6060.52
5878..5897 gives 5879.09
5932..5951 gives 5944.43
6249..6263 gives 6261.96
